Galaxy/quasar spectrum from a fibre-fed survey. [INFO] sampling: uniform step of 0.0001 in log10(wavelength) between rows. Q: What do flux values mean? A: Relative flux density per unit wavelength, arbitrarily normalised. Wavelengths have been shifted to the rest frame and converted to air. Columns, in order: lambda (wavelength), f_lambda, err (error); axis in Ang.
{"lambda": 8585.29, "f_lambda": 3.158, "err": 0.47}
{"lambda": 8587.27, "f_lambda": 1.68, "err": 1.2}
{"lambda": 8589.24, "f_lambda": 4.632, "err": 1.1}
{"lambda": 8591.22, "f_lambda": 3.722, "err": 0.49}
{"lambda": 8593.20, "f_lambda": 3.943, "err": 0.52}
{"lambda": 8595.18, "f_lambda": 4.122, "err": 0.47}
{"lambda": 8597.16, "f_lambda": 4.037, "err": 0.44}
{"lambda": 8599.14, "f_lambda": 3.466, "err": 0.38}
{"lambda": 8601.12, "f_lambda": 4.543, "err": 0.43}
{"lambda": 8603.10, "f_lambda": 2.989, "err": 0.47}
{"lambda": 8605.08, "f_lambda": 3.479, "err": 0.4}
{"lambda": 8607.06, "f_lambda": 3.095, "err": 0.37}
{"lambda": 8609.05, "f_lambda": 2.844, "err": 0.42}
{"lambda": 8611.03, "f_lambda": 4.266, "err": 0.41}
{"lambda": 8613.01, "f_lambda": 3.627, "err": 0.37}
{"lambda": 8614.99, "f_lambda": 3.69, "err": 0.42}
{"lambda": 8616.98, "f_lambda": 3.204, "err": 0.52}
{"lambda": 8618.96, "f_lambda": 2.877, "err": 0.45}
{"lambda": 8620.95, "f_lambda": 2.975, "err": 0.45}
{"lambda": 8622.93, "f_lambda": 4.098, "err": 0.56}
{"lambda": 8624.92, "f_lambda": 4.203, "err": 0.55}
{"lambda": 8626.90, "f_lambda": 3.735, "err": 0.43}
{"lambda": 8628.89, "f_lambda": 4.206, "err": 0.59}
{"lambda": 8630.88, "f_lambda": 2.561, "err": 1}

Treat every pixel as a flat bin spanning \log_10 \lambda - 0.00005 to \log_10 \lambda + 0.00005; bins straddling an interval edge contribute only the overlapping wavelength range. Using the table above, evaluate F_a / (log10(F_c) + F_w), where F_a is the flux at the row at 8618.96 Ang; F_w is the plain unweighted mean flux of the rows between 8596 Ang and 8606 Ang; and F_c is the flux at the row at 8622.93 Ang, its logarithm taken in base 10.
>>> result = 0.67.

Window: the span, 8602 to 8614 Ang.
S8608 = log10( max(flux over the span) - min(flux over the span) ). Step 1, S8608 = 0.15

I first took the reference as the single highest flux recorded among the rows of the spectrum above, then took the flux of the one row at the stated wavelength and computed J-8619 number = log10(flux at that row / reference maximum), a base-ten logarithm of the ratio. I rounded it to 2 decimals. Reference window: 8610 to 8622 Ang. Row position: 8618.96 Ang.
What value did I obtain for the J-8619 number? -0.17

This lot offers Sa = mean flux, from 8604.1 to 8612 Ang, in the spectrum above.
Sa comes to 3.42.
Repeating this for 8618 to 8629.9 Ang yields 3.68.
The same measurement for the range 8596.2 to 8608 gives 3.60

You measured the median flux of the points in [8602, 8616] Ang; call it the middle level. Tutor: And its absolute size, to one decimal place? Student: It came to 3.5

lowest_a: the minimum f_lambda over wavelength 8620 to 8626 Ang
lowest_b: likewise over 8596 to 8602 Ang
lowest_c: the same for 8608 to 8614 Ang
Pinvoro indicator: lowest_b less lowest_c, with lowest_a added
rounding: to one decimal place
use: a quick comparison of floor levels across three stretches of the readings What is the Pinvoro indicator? 3.6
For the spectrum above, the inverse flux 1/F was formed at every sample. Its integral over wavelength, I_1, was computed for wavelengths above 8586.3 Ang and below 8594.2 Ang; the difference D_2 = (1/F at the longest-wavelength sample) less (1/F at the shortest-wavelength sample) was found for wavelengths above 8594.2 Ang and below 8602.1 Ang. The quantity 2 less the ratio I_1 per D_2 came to 119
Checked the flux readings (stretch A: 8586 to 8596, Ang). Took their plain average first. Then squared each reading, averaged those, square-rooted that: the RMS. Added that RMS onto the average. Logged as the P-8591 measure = 7.4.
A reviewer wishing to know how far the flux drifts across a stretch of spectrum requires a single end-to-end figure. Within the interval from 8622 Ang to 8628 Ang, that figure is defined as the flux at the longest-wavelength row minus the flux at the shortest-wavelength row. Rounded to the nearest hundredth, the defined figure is -0.36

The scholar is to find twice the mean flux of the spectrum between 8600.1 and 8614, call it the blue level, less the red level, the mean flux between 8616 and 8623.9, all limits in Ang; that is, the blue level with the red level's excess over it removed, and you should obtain 3.8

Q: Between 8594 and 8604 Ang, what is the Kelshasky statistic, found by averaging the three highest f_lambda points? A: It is 4.23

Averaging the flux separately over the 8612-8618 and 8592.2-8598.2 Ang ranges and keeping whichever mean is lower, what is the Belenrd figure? 3.51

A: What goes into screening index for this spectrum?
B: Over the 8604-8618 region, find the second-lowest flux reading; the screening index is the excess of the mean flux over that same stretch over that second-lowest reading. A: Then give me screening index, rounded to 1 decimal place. 0.4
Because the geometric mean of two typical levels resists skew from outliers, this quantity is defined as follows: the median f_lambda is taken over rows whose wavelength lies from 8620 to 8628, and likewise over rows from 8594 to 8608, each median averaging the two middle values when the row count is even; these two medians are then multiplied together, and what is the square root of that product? 3.69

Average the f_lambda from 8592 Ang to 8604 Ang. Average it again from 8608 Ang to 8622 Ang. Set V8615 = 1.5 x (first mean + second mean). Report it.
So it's 10.8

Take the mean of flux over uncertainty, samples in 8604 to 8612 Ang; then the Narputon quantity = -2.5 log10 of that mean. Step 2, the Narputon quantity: -2.33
